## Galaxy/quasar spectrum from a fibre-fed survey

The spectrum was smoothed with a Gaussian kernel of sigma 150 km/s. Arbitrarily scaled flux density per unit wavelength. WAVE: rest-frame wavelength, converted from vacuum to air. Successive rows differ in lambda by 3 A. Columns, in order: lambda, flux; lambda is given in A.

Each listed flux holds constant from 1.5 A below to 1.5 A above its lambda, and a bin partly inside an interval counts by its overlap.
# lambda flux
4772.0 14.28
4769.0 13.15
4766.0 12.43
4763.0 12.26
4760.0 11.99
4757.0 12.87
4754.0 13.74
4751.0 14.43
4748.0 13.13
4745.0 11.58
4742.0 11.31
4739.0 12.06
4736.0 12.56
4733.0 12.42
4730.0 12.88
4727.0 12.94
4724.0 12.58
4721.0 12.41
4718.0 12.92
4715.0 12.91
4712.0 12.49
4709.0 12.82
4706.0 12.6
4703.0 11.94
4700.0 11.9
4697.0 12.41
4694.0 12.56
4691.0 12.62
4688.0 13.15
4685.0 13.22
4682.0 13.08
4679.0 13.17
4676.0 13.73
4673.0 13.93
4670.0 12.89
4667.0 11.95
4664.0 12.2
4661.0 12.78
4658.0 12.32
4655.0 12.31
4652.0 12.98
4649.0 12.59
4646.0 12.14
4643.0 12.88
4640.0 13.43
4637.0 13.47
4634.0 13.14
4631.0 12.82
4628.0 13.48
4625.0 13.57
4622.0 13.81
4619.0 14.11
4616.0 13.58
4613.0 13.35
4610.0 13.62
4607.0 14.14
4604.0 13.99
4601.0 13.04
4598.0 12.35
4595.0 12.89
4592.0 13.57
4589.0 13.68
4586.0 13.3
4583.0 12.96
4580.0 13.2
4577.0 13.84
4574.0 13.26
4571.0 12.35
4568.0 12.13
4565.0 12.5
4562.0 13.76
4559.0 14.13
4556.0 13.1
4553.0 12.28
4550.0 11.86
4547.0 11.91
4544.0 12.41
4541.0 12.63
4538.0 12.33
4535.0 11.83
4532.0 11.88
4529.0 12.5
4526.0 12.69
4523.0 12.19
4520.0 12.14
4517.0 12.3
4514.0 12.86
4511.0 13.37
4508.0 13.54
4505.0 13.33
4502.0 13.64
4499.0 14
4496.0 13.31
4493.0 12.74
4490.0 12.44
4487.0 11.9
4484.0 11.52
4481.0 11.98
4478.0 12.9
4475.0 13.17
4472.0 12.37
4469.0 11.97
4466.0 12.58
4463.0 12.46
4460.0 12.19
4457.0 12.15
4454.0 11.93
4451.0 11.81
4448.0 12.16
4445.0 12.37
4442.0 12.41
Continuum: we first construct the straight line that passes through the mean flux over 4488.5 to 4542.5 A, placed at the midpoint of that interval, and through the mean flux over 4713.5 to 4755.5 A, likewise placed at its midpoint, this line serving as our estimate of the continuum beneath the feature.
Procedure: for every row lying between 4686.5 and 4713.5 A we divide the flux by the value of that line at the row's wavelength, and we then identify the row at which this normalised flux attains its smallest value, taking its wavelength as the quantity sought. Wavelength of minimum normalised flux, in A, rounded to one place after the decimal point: 4700.0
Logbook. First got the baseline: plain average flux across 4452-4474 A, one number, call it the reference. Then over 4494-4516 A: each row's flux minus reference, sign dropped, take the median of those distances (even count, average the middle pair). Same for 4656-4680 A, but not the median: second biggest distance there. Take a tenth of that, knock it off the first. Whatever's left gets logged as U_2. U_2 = 1.0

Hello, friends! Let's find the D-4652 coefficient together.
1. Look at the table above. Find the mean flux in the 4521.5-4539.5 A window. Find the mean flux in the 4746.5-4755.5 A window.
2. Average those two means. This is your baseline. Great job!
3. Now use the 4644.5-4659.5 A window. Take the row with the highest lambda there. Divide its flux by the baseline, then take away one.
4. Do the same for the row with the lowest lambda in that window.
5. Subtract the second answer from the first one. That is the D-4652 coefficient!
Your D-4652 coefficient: 0.014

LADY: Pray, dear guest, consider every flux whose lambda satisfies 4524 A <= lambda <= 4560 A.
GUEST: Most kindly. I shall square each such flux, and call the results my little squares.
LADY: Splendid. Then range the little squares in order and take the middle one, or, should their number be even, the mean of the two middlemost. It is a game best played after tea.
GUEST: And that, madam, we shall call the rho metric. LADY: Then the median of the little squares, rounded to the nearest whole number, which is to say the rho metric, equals 153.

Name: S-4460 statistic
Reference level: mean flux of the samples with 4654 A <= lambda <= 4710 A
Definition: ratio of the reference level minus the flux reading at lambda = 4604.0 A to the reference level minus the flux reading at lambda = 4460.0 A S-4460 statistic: -2.4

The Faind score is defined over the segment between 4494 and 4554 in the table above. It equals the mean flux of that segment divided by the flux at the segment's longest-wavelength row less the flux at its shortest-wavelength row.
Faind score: -12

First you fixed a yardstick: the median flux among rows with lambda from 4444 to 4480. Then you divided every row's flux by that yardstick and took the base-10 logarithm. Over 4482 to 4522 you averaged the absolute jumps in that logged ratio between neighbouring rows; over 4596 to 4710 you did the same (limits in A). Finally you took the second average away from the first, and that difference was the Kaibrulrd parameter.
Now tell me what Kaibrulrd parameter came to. 0.000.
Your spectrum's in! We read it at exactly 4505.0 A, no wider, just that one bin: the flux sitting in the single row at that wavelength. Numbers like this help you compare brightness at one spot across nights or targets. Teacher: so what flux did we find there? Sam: 13.33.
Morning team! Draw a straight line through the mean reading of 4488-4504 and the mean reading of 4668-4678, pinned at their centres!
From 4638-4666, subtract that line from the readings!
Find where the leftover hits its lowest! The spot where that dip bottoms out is 4646.0 A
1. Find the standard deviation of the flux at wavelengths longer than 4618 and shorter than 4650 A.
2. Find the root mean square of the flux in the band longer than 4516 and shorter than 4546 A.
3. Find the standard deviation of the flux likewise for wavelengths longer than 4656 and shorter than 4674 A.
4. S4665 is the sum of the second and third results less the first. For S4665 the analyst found 12.4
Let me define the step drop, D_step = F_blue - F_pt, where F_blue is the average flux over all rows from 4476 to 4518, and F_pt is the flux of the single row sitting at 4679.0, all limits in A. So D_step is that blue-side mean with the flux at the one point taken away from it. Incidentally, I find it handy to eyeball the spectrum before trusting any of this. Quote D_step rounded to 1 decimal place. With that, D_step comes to -0.3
